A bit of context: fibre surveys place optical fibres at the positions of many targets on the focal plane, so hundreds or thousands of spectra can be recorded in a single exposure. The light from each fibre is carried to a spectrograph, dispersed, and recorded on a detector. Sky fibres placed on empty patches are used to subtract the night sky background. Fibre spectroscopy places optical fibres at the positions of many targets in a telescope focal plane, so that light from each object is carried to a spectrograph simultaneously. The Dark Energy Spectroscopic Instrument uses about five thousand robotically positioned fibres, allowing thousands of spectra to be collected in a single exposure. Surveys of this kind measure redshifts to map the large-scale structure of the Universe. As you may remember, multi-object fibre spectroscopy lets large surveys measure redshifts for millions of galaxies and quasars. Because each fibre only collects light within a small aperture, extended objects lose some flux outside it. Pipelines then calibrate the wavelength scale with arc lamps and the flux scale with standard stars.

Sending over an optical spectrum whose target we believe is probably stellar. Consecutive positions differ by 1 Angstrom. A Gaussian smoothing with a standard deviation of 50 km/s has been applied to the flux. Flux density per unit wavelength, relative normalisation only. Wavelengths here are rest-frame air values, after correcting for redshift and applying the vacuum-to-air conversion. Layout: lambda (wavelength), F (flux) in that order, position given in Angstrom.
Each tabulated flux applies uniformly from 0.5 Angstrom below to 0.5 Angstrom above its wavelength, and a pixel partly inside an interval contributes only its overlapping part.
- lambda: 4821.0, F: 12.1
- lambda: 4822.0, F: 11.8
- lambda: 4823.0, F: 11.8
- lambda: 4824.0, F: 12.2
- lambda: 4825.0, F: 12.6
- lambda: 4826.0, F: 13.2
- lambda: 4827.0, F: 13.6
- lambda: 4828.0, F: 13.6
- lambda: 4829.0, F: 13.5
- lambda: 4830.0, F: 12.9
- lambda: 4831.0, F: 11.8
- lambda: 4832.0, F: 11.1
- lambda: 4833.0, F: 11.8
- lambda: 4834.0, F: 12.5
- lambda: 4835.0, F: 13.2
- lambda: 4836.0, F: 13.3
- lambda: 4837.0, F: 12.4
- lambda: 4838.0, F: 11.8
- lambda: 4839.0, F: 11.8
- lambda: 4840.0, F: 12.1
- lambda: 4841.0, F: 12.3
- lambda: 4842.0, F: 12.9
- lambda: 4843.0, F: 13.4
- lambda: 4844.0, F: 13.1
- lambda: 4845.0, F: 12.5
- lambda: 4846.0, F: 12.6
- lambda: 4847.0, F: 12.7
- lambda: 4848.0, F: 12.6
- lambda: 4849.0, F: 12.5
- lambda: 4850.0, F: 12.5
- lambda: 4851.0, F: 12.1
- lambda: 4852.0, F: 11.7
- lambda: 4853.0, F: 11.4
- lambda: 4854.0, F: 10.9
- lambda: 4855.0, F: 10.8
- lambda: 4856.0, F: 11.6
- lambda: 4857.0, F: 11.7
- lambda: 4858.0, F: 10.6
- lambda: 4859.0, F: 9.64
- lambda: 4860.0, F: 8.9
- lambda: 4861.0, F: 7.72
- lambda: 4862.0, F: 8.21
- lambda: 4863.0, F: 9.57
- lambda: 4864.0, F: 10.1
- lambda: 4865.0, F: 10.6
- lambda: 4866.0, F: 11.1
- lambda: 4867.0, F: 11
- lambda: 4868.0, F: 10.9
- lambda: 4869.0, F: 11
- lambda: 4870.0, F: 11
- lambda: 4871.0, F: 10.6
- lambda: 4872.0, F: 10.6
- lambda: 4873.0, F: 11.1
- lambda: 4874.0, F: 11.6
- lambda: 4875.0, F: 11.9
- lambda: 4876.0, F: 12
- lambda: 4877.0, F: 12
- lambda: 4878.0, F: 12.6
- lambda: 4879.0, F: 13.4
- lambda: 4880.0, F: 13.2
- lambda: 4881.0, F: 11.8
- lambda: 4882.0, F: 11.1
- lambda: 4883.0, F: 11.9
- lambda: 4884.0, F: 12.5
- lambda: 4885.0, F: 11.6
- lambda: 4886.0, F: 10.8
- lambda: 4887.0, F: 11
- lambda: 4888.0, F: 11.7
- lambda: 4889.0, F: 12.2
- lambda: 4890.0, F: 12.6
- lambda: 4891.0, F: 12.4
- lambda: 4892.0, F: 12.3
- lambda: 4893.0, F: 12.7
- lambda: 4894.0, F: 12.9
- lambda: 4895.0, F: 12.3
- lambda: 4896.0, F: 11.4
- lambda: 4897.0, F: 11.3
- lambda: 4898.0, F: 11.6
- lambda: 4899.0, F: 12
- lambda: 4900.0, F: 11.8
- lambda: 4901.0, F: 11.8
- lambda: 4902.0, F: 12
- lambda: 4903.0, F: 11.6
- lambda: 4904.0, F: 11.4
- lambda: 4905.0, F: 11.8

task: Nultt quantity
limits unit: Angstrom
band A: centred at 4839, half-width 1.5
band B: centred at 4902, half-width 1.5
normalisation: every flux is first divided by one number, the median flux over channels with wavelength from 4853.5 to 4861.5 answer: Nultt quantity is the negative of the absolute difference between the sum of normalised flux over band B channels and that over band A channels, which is -0.03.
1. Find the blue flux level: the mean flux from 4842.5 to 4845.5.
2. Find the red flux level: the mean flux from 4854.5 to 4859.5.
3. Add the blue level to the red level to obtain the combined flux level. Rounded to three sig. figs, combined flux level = 23.9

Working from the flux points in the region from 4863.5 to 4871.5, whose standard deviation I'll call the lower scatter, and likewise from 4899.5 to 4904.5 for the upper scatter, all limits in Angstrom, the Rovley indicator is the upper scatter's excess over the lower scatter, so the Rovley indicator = -0.11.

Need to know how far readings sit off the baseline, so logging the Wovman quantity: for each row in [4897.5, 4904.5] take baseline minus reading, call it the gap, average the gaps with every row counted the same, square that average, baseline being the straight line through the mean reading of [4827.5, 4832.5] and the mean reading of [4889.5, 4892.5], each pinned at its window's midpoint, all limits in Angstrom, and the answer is 0.44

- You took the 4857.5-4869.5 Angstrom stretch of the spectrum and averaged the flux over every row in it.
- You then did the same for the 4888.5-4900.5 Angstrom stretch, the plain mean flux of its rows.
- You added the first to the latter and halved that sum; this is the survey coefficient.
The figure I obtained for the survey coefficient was 11.0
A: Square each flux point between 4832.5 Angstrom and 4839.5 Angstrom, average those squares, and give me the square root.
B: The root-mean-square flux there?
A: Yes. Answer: 12.4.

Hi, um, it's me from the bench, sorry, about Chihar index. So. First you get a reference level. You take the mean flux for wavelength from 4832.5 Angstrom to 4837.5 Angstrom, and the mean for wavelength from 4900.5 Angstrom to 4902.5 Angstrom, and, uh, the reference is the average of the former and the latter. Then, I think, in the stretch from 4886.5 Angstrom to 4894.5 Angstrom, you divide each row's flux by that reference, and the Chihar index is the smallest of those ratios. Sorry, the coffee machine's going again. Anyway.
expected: 0.90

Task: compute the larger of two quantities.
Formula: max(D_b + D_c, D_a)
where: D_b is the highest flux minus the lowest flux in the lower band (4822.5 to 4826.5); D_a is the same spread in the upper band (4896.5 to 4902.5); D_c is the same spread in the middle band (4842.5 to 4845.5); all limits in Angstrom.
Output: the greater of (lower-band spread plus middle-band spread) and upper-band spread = 2.3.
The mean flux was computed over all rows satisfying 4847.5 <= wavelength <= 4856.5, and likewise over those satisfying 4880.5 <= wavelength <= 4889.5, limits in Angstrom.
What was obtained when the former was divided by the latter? 1.01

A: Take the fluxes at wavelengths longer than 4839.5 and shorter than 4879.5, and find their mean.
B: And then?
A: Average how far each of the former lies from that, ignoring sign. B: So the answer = 1.0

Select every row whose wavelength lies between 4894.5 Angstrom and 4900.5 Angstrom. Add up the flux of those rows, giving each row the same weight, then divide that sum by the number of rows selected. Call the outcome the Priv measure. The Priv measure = 11.73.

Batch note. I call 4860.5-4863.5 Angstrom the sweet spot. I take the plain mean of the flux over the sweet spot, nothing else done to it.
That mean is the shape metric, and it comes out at 8.5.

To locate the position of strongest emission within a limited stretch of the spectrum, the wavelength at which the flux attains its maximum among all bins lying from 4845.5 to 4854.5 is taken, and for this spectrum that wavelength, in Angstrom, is 4847.0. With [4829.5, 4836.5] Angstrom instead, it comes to 4836.0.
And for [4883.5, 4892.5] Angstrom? 4890.0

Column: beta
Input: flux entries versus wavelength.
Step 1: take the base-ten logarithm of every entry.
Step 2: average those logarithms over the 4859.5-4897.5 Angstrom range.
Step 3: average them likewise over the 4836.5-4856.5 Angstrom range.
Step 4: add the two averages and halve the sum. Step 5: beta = 1.069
